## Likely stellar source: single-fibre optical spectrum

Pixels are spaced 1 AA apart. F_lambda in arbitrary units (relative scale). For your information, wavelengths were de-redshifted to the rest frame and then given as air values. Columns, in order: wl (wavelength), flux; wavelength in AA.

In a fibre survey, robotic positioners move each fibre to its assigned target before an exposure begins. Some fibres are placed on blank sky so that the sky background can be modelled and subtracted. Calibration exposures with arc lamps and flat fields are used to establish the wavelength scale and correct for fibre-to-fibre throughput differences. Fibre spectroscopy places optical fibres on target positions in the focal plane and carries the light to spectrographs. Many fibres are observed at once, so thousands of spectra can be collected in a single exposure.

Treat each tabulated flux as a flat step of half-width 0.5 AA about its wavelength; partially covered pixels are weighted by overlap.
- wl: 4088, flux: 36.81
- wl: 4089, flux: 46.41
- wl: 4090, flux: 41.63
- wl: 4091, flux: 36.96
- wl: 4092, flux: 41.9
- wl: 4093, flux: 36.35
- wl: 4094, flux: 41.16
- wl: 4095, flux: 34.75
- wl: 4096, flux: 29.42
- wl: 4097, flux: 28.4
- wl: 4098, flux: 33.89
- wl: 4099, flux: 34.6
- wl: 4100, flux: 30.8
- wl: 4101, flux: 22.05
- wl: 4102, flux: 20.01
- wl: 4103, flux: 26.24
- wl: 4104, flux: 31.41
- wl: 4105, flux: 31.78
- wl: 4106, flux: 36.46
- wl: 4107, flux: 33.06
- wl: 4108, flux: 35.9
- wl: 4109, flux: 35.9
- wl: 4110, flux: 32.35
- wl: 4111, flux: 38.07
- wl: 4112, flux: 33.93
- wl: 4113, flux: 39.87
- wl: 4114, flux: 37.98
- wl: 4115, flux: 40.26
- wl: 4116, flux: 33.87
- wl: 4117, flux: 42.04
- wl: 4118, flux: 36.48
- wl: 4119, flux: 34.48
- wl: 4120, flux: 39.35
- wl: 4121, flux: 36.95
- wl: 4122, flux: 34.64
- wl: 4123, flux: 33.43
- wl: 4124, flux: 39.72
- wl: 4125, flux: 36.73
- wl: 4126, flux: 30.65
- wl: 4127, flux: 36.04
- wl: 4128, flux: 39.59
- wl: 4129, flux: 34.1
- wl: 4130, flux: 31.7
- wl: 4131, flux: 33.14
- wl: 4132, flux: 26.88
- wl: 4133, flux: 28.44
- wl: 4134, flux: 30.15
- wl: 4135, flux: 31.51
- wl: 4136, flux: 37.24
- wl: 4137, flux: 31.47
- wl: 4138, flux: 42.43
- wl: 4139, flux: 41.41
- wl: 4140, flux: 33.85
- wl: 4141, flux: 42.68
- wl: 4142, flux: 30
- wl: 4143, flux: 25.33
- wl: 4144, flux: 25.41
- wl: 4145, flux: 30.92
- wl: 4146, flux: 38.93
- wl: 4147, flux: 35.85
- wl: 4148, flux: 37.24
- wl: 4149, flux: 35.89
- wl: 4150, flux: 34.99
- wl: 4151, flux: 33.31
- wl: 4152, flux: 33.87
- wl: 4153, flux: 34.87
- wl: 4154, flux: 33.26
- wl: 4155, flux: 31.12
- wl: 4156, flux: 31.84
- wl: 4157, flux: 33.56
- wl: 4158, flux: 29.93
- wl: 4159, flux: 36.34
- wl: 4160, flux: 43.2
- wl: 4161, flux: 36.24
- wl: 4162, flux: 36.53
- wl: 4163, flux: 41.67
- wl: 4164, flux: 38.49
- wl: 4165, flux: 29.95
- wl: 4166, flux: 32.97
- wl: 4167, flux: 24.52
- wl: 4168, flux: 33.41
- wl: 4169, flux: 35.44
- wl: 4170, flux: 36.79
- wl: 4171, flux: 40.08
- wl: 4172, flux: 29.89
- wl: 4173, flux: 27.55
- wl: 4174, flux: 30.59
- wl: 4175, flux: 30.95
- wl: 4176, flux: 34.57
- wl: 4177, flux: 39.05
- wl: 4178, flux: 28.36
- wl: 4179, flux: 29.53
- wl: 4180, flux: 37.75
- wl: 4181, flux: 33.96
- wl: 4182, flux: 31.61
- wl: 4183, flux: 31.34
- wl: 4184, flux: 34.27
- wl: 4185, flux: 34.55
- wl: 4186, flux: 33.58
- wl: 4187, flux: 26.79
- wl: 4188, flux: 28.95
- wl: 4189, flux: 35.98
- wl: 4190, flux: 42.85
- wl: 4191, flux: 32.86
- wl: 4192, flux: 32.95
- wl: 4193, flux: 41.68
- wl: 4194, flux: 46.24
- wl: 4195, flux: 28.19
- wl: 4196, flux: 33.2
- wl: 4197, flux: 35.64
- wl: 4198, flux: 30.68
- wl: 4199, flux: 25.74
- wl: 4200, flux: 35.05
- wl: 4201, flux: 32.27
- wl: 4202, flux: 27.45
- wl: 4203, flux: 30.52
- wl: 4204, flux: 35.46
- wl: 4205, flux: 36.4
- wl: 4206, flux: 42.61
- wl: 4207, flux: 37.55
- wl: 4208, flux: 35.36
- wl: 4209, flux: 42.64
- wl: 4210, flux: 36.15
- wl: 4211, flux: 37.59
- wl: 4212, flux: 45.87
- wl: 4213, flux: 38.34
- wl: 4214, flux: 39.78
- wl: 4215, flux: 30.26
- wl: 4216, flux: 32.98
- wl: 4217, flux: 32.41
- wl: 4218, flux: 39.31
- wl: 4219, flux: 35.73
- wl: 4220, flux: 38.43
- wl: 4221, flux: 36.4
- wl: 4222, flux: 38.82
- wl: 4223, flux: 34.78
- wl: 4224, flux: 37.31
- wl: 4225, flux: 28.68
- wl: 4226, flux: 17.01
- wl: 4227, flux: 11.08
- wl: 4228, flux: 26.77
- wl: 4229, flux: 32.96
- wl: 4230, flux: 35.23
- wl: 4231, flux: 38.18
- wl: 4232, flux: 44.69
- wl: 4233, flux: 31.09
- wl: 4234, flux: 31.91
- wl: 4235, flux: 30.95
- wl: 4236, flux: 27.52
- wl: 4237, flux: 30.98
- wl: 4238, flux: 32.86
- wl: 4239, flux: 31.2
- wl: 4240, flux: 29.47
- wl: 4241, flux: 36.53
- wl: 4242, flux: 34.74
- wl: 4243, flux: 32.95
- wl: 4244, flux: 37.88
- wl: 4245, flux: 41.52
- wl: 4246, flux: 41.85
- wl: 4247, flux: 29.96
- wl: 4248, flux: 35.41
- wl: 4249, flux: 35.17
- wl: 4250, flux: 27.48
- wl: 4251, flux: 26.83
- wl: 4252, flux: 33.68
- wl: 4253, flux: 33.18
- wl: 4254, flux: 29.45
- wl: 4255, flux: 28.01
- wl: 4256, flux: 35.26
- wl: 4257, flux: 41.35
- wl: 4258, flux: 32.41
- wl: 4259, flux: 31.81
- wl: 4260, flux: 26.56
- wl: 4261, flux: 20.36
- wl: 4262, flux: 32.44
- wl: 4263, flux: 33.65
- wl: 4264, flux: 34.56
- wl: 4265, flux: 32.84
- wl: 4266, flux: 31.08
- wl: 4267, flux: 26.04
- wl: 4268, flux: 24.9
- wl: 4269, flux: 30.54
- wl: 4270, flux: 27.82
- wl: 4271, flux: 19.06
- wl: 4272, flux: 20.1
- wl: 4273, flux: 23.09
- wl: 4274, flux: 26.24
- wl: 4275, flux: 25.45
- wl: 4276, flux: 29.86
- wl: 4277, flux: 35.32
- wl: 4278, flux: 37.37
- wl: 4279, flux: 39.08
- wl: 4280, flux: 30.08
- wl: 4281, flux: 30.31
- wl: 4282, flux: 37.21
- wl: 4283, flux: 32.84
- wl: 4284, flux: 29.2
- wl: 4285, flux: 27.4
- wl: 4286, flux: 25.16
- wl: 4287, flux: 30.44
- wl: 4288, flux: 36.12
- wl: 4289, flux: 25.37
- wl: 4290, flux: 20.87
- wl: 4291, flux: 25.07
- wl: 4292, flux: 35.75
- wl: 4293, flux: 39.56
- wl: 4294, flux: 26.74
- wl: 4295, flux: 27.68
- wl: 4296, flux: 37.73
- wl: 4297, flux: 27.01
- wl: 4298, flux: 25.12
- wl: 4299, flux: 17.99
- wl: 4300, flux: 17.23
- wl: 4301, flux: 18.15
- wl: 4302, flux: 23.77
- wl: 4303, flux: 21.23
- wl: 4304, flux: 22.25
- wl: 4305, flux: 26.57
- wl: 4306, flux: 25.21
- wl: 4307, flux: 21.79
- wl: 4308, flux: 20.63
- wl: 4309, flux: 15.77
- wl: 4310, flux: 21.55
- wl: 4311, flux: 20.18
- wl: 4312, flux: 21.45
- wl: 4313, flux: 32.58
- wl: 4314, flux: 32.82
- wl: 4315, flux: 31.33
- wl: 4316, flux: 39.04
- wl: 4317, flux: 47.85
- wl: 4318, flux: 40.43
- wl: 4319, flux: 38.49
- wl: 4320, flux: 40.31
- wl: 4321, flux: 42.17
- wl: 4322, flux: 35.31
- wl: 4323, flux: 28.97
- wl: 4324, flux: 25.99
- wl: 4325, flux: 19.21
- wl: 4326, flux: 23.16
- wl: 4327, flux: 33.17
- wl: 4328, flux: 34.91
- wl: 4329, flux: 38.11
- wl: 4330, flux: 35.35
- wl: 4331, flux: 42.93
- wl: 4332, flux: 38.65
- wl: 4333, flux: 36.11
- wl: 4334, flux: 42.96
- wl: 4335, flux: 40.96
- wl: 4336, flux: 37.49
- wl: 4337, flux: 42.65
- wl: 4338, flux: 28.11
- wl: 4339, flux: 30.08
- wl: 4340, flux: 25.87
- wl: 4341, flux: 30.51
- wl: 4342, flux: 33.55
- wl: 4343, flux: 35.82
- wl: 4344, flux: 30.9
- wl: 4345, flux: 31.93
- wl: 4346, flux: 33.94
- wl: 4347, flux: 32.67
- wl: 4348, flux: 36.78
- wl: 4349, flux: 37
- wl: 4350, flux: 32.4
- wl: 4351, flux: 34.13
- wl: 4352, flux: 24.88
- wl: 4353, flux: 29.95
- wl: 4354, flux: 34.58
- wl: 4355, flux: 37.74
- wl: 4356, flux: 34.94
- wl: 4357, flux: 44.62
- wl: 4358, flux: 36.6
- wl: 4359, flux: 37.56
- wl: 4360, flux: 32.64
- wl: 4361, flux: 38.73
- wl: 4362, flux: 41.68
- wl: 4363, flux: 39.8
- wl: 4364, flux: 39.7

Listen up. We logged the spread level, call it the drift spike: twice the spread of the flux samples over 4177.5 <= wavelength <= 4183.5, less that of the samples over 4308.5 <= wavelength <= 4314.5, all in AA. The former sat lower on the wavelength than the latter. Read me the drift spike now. -0.3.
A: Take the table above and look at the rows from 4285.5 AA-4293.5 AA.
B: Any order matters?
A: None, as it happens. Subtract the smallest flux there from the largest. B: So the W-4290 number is 19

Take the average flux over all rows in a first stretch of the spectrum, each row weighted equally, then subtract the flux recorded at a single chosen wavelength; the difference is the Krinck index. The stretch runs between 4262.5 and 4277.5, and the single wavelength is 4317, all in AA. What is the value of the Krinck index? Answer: -20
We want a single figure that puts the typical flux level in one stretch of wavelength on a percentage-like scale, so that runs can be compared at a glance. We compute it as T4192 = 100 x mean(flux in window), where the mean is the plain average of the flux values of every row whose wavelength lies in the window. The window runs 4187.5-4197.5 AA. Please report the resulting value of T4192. 3585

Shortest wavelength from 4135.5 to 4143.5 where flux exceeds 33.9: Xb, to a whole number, 4136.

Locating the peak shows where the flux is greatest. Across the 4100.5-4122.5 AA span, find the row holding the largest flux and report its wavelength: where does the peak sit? 4117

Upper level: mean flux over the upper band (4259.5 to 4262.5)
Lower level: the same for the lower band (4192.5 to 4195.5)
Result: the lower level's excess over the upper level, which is 12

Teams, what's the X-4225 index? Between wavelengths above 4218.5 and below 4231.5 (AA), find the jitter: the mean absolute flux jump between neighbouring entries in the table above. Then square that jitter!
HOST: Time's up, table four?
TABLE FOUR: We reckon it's 31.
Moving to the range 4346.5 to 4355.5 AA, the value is 17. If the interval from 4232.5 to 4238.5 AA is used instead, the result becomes 4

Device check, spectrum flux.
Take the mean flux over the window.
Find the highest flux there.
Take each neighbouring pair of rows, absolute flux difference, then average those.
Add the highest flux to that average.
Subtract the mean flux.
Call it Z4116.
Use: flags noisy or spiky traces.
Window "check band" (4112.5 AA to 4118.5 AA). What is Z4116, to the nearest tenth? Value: 8.5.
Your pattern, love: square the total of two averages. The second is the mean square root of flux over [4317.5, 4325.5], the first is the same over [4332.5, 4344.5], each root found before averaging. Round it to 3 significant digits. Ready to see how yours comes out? 135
